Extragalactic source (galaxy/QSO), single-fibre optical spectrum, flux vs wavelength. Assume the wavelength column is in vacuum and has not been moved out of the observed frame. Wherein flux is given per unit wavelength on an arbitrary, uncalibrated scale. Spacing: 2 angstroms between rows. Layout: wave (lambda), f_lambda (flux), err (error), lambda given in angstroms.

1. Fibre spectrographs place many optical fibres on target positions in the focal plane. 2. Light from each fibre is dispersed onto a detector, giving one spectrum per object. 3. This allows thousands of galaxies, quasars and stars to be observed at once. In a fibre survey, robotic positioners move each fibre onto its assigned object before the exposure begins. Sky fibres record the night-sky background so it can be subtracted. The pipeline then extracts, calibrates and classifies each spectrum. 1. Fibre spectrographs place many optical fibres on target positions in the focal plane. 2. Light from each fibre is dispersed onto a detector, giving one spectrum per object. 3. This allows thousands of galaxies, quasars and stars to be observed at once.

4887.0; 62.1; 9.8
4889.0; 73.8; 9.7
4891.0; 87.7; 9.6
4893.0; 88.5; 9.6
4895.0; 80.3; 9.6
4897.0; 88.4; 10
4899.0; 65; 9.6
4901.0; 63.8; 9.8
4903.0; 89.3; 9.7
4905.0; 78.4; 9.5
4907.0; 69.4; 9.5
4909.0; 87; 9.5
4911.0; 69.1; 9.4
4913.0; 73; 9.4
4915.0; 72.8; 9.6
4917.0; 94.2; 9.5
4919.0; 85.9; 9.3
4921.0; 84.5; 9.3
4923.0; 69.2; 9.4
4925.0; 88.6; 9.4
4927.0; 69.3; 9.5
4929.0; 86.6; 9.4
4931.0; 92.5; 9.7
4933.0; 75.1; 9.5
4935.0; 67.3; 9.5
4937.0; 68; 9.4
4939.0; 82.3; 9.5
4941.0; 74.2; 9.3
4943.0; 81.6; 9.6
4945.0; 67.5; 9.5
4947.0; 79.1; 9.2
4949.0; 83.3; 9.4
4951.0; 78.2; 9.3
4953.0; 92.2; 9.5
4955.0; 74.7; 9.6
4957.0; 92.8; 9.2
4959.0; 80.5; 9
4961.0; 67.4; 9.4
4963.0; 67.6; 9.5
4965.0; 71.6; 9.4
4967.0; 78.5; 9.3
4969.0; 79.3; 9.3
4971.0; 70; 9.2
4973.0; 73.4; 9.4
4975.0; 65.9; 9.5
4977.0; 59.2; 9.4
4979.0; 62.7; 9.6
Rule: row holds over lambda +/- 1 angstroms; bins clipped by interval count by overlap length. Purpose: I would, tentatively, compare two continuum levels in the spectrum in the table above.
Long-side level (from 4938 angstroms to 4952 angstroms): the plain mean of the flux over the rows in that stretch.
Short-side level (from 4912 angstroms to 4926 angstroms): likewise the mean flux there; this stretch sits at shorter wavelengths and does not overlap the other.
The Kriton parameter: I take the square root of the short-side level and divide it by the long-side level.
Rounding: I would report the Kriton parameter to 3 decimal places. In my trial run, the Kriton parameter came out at 0.115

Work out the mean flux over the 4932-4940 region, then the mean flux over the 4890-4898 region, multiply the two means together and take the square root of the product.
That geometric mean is 79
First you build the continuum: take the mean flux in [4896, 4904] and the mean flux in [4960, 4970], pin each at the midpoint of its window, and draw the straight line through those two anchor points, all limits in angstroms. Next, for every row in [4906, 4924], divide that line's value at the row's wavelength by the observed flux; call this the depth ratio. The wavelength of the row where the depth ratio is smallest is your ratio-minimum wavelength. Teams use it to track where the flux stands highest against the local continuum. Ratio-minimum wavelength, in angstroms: 4917.0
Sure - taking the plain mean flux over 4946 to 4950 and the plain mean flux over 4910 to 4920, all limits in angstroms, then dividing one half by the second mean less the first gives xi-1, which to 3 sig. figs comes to -0.227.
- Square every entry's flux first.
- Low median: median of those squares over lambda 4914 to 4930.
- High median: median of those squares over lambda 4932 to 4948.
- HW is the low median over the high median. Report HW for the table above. 1.3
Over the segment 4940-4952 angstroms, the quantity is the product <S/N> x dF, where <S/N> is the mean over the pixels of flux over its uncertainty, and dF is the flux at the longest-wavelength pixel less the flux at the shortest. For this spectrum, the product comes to 33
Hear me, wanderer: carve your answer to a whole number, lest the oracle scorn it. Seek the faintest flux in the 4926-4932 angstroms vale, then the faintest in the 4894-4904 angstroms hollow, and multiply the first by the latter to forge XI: 4421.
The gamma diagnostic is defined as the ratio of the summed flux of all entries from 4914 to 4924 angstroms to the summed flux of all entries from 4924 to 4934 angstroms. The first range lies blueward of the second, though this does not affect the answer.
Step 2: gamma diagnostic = 0.99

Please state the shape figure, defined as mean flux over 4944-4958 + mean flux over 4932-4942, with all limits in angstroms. 154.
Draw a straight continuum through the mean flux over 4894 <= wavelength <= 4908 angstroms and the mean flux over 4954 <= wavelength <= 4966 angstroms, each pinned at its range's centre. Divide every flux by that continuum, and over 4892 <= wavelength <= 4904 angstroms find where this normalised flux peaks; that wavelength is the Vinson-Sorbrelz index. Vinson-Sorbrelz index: 4903.0 angstroms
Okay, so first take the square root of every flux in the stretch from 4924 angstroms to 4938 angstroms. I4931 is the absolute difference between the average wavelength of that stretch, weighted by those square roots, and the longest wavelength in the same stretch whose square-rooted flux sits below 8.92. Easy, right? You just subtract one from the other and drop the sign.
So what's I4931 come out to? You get 6.1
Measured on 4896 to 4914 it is 8.0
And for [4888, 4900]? 5.1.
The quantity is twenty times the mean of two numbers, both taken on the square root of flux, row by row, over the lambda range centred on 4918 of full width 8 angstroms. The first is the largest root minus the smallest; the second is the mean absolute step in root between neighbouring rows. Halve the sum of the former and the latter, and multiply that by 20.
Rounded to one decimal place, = 17.4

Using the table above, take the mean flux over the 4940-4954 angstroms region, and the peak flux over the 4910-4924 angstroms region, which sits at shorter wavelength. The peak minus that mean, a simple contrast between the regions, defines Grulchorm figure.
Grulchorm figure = 15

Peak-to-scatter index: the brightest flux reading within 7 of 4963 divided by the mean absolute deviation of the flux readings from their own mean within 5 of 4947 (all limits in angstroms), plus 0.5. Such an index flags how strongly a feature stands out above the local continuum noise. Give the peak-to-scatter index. 22.7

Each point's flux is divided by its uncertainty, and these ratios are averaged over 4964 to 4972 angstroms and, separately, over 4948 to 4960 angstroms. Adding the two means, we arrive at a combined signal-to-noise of 17.0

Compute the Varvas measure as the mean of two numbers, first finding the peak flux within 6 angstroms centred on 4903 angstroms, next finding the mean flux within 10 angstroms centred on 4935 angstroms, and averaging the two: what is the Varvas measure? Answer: 83.2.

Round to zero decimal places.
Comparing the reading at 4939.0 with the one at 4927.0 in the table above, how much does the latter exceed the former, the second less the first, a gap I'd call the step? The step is -13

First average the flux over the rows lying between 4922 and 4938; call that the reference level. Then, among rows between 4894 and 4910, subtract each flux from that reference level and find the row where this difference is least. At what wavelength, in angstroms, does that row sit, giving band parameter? 4903.0 angstroms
